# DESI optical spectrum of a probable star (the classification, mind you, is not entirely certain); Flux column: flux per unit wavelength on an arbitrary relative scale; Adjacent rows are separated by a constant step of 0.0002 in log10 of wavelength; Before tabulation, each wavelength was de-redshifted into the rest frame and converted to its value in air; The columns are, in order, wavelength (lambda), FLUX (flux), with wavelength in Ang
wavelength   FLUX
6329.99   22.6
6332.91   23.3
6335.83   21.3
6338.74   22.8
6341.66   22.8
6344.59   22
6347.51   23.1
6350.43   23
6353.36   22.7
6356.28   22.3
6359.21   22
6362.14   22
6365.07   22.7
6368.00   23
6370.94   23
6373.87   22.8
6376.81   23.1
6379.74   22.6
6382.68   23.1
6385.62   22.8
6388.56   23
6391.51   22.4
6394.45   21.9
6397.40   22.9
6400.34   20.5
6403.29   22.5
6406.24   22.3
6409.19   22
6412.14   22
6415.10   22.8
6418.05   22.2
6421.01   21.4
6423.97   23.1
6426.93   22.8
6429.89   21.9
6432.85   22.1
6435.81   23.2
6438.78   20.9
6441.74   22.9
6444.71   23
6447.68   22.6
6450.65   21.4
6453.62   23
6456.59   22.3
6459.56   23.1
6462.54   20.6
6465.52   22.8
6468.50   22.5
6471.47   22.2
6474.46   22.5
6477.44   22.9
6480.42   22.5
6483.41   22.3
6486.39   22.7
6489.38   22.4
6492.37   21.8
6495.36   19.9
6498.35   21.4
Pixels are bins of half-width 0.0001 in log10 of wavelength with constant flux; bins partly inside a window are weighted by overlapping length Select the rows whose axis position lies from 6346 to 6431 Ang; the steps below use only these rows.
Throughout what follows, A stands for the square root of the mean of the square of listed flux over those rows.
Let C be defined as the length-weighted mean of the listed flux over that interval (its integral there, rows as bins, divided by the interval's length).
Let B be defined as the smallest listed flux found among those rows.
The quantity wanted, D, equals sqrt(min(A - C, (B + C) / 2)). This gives 0.079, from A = 22.5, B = 20.5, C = 22.5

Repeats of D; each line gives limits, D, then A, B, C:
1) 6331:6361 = 0.121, 22.5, 21.3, 22.5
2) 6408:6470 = 0.096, 22.3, 20.6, 22.3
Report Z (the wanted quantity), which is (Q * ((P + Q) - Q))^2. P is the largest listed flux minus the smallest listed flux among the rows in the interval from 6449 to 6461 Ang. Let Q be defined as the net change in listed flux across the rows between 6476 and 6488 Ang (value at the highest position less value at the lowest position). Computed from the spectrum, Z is 0.12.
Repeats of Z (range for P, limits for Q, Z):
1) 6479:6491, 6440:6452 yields 0.36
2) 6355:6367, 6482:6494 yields 0.12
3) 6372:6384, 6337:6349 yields 0.02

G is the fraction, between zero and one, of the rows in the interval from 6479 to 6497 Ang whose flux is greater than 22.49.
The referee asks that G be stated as 0.3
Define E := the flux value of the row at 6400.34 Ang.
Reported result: 20.5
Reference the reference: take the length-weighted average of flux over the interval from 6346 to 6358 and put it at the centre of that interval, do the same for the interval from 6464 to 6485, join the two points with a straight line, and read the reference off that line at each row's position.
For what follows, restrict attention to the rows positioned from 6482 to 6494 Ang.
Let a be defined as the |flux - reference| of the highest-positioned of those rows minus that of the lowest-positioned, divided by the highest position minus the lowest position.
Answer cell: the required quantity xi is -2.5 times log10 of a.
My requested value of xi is 3.2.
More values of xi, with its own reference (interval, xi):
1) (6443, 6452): 2.2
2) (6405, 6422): 3.1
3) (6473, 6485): 4.2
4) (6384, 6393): 3.7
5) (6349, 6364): 3.4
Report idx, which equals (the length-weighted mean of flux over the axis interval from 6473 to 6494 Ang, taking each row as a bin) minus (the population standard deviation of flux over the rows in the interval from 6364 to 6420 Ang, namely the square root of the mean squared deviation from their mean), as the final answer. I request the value 21.83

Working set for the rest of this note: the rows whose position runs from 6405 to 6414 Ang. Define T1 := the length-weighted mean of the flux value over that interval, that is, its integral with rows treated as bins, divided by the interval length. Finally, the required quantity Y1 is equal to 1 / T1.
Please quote 0.0452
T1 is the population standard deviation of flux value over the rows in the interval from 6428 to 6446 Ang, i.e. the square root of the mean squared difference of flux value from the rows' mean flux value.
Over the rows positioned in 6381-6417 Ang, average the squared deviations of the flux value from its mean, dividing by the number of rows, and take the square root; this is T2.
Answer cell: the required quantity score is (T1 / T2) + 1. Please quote 2.17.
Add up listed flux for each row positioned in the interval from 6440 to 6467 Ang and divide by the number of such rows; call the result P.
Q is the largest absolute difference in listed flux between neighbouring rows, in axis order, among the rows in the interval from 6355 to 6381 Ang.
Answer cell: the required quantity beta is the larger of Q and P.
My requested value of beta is 22.4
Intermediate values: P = 22.4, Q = 0.7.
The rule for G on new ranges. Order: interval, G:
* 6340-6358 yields 0.7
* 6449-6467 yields 0.5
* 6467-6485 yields 0.7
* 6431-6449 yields 0.7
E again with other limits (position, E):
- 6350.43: 23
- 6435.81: 23.2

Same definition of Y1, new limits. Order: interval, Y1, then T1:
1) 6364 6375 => 0.0437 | 22.9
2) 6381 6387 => 0.0436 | 22.9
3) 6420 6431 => 0.0448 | 22.3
